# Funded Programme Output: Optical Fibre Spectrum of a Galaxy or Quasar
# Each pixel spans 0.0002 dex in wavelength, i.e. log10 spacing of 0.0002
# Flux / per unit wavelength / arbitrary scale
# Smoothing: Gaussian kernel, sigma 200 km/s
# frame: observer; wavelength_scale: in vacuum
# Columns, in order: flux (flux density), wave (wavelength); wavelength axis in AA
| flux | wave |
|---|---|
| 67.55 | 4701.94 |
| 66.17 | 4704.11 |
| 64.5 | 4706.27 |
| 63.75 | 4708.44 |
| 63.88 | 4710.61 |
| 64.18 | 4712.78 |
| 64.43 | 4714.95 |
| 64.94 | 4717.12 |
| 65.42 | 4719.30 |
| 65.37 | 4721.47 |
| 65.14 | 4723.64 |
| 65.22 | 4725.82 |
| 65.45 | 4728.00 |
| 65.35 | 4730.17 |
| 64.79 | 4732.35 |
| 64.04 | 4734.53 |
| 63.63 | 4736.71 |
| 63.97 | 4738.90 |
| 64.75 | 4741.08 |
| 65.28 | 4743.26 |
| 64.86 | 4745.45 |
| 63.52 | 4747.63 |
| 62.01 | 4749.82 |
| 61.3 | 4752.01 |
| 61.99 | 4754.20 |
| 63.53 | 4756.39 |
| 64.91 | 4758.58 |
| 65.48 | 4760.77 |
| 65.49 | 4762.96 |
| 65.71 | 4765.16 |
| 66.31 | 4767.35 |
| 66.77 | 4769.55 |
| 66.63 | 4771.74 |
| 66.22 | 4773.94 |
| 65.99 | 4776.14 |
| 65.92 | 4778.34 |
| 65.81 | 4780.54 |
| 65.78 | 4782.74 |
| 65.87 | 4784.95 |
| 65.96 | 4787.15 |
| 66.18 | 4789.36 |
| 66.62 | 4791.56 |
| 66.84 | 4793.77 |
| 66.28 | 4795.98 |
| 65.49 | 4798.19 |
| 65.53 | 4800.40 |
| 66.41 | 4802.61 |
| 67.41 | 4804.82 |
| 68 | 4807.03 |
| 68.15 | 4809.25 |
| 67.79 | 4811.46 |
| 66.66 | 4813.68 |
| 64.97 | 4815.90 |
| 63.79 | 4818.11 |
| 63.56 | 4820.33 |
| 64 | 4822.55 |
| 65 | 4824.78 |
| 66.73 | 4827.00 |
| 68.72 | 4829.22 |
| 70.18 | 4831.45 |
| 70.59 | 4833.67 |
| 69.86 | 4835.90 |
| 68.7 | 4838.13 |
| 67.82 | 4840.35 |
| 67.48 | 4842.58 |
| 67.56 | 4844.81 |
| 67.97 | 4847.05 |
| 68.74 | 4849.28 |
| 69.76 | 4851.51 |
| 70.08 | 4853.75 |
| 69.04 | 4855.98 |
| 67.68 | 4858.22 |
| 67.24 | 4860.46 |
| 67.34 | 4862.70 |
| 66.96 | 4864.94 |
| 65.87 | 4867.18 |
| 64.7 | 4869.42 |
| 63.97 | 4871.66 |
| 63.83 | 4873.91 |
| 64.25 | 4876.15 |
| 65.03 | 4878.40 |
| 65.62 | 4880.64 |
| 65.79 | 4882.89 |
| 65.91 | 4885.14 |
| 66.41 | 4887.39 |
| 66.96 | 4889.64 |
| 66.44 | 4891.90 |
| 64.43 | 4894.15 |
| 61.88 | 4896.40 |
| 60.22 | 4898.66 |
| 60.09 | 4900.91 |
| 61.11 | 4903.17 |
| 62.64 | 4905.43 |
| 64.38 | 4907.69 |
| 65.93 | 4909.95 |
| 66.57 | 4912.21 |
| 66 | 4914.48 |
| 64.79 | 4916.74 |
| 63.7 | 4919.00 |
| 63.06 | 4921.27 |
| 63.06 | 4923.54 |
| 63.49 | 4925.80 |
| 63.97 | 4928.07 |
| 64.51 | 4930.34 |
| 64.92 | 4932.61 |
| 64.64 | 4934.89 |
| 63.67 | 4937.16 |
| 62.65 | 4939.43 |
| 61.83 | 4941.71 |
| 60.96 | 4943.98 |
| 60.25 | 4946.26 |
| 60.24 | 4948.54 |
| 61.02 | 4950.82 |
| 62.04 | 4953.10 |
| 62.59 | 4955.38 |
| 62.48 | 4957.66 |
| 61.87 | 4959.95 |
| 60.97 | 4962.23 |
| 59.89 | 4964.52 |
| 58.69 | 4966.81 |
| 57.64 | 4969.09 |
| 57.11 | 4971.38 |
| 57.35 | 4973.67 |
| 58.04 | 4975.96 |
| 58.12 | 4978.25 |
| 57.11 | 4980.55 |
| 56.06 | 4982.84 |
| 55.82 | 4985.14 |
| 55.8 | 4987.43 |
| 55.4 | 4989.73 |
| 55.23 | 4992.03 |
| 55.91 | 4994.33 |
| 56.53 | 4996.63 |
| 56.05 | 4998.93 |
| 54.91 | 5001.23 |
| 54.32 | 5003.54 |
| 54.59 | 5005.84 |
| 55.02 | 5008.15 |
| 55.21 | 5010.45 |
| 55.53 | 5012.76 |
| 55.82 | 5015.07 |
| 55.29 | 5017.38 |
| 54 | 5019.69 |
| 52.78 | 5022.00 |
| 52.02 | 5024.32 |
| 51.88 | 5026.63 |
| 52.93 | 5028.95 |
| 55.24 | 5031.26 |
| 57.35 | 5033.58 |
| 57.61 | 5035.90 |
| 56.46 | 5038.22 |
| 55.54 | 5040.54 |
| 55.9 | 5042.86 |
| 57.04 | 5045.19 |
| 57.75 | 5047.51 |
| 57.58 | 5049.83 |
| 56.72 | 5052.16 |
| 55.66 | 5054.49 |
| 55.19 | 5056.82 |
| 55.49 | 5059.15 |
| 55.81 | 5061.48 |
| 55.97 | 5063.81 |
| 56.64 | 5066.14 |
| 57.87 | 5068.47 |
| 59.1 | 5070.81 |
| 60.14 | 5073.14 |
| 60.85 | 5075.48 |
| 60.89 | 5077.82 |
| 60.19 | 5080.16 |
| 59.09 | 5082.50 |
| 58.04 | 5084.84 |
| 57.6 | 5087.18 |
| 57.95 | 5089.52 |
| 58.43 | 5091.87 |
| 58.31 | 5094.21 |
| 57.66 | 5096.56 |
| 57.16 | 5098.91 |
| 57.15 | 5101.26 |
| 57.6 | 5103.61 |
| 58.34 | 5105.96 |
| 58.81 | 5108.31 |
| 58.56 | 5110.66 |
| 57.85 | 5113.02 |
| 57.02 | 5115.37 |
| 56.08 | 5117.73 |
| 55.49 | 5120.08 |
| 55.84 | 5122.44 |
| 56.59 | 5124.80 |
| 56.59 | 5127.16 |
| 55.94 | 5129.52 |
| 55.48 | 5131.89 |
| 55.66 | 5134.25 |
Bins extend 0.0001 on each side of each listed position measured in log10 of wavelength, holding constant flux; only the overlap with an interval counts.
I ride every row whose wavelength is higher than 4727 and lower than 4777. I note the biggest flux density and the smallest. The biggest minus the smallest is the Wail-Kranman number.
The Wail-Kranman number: 5.5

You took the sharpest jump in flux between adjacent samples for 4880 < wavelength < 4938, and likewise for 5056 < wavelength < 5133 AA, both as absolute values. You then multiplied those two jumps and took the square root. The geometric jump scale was 1.8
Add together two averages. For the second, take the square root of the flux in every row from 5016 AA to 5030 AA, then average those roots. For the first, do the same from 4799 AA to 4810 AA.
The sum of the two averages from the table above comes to 15.5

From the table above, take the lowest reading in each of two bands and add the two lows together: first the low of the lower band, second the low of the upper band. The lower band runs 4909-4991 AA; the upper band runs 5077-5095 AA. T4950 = 113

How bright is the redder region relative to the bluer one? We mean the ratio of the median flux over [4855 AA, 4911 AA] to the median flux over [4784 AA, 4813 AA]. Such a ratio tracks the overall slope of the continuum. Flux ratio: 0.99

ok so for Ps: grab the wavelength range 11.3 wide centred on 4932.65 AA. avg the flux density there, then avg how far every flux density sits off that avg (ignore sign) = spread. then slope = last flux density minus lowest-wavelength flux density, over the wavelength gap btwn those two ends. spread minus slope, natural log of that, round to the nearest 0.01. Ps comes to -0.80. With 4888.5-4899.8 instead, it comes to 1.13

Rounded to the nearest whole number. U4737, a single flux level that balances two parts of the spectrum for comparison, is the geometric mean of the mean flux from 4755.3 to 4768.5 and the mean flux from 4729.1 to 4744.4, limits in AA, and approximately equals 65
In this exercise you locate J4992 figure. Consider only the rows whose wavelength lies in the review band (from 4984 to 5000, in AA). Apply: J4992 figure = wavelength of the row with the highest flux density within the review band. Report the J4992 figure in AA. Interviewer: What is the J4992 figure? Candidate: 4996.63 AA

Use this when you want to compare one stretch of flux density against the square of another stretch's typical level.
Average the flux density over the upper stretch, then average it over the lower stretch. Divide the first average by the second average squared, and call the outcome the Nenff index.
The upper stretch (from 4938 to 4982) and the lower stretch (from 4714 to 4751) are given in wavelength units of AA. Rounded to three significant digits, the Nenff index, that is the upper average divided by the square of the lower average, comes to 0.0144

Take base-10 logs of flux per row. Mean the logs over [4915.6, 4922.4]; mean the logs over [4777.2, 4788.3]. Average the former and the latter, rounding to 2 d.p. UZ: 1.81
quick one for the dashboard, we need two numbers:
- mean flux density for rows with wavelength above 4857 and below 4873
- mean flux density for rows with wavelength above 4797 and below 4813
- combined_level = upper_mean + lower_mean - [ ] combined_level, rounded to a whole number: 133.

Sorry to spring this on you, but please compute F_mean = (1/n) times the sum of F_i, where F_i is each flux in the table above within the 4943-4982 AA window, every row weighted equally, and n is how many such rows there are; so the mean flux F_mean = 60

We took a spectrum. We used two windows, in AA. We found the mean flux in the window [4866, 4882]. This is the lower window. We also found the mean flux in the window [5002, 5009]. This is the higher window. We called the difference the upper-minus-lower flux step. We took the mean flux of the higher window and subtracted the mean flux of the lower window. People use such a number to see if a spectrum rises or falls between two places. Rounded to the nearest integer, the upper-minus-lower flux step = -10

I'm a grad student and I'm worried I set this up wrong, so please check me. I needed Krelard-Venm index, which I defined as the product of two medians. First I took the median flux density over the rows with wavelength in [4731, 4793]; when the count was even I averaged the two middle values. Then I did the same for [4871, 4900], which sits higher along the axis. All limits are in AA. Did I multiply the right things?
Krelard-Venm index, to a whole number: 4258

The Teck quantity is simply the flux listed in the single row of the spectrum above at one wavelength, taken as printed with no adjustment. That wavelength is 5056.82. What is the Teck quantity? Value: 55.19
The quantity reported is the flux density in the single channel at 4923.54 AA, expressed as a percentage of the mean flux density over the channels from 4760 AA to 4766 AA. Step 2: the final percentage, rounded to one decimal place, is 96.2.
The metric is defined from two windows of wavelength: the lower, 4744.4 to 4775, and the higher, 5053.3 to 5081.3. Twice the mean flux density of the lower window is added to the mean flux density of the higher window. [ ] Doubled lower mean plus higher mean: 187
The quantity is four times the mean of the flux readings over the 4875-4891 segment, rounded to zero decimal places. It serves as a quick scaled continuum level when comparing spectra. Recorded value 263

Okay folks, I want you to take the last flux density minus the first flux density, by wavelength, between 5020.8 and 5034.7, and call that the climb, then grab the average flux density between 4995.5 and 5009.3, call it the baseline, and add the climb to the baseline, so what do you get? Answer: 60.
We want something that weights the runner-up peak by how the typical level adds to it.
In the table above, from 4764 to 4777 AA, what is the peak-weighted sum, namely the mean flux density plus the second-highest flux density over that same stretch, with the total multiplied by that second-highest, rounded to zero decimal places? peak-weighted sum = 8855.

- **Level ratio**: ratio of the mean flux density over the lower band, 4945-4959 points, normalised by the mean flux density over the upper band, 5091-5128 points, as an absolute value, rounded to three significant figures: 1.07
